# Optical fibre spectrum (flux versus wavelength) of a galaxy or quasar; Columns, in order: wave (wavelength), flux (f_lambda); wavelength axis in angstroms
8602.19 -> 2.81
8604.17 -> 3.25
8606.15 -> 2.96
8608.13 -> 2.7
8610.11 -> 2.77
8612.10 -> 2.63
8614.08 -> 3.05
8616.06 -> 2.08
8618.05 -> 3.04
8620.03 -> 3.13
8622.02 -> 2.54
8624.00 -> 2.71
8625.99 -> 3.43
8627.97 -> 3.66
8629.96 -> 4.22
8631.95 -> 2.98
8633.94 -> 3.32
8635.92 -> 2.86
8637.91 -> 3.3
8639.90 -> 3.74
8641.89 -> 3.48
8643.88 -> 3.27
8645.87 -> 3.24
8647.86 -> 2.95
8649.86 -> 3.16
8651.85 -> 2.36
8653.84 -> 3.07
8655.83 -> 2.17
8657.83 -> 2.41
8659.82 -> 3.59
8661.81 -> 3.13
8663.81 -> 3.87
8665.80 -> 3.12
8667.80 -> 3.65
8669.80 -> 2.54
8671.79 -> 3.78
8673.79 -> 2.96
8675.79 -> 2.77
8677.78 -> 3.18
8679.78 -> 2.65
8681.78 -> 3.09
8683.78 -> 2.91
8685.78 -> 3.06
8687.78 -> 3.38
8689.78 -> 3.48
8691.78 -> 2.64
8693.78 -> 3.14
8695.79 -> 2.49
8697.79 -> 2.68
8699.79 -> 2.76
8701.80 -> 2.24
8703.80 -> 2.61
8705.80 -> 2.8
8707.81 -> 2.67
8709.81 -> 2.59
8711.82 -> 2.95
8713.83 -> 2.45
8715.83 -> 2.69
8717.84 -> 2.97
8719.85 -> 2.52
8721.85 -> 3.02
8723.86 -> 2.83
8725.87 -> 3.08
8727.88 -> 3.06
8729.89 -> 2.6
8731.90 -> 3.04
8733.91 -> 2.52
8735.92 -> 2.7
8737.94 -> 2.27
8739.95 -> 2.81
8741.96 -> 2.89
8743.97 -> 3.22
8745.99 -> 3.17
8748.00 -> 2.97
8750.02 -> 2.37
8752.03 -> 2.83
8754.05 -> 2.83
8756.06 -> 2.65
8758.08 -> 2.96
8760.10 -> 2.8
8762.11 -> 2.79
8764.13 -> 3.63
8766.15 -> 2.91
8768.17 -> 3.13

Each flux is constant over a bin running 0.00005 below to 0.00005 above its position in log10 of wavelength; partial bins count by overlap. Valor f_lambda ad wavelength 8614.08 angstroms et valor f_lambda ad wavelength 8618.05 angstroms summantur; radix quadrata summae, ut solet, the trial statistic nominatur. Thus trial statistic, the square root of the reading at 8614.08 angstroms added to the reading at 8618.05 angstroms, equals 2.47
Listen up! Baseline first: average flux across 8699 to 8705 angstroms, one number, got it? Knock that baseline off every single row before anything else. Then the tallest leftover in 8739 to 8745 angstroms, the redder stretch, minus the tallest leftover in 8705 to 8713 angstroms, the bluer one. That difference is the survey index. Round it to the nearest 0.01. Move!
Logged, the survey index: 0.27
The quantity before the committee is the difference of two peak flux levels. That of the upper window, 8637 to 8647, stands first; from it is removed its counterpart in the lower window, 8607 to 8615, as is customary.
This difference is 0.7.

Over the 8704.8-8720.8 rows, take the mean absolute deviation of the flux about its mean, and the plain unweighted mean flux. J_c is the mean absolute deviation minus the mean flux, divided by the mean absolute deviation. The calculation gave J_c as -16.9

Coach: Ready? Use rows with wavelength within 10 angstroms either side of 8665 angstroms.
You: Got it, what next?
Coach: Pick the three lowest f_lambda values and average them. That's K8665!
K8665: 2.37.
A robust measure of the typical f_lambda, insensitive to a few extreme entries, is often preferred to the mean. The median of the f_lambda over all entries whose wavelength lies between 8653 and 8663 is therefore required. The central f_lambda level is 3.07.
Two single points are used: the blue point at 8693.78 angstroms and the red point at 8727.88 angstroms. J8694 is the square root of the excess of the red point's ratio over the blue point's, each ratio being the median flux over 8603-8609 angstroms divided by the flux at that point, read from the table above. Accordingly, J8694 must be 0.2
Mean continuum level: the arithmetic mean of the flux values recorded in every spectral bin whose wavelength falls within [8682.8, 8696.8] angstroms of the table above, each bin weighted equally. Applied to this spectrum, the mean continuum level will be 3.0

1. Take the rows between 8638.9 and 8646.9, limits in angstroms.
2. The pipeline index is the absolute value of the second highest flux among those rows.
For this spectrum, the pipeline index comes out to 3.5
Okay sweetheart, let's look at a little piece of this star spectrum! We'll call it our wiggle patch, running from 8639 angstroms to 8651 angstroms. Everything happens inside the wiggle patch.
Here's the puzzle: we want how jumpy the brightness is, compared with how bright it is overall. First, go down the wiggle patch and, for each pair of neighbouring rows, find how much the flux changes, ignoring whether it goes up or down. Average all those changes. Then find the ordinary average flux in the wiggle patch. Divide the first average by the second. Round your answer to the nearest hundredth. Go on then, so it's 0.06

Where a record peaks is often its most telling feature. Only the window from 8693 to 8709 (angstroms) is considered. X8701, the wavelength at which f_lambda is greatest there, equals 8693.78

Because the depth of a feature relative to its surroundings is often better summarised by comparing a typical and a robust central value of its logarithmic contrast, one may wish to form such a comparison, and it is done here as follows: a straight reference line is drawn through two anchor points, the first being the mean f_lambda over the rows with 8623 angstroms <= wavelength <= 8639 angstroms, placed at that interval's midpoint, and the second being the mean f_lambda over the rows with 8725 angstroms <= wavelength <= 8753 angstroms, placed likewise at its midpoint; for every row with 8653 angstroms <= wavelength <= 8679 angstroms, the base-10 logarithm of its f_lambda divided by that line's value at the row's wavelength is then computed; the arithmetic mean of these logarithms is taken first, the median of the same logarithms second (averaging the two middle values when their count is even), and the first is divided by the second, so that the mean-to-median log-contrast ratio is 2.5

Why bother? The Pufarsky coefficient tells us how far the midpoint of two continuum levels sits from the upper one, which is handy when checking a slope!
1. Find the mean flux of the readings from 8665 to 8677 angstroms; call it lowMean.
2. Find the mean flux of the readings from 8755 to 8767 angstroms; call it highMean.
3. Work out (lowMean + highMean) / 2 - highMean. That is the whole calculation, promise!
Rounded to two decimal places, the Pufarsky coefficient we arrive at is 0.09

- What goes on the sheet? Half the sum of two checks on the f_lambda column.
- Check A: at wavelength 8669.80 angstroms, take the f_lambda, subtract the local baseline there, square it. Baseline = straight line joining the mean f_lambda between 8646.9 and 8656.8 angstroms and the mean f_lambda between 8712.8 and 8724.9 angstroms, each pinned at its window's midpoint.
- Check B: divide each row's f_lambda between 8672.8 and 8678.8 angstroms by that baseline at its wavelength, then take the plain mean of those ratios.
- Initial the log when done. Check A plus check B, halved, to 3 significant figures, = 0.562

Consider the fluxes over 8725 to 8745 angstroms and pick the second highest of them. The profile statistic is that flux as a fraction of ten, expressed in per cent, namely 31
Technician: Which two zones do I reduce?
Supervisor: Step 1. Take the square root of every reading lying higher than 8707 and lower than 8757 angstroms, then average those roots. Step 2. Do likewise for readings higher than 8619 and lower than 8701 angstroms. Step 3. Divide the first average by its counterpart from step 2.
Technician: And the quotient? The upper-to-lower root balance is 0.951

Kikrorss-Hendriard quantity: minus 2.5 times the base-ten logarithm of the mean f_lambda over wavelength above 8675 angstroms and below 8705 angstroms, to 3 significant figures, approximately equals -1.15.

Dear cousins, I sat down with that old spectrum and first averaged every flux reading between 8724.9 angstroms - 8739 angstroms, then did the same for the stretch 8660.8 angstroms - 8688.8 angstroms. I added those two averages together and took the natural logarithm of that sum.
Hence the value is 1.78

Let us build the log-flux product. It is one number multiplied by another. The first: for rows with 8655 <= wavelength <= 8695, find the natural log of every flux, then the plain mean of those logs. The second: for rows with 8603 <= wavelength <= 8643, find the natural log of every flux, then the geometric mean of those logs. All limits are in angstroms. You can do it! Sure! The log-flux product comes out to 1.23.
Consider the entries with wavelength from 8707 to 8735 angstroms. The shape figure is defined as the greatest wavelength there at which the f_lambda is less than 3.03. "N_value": 8733.91 angstroms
